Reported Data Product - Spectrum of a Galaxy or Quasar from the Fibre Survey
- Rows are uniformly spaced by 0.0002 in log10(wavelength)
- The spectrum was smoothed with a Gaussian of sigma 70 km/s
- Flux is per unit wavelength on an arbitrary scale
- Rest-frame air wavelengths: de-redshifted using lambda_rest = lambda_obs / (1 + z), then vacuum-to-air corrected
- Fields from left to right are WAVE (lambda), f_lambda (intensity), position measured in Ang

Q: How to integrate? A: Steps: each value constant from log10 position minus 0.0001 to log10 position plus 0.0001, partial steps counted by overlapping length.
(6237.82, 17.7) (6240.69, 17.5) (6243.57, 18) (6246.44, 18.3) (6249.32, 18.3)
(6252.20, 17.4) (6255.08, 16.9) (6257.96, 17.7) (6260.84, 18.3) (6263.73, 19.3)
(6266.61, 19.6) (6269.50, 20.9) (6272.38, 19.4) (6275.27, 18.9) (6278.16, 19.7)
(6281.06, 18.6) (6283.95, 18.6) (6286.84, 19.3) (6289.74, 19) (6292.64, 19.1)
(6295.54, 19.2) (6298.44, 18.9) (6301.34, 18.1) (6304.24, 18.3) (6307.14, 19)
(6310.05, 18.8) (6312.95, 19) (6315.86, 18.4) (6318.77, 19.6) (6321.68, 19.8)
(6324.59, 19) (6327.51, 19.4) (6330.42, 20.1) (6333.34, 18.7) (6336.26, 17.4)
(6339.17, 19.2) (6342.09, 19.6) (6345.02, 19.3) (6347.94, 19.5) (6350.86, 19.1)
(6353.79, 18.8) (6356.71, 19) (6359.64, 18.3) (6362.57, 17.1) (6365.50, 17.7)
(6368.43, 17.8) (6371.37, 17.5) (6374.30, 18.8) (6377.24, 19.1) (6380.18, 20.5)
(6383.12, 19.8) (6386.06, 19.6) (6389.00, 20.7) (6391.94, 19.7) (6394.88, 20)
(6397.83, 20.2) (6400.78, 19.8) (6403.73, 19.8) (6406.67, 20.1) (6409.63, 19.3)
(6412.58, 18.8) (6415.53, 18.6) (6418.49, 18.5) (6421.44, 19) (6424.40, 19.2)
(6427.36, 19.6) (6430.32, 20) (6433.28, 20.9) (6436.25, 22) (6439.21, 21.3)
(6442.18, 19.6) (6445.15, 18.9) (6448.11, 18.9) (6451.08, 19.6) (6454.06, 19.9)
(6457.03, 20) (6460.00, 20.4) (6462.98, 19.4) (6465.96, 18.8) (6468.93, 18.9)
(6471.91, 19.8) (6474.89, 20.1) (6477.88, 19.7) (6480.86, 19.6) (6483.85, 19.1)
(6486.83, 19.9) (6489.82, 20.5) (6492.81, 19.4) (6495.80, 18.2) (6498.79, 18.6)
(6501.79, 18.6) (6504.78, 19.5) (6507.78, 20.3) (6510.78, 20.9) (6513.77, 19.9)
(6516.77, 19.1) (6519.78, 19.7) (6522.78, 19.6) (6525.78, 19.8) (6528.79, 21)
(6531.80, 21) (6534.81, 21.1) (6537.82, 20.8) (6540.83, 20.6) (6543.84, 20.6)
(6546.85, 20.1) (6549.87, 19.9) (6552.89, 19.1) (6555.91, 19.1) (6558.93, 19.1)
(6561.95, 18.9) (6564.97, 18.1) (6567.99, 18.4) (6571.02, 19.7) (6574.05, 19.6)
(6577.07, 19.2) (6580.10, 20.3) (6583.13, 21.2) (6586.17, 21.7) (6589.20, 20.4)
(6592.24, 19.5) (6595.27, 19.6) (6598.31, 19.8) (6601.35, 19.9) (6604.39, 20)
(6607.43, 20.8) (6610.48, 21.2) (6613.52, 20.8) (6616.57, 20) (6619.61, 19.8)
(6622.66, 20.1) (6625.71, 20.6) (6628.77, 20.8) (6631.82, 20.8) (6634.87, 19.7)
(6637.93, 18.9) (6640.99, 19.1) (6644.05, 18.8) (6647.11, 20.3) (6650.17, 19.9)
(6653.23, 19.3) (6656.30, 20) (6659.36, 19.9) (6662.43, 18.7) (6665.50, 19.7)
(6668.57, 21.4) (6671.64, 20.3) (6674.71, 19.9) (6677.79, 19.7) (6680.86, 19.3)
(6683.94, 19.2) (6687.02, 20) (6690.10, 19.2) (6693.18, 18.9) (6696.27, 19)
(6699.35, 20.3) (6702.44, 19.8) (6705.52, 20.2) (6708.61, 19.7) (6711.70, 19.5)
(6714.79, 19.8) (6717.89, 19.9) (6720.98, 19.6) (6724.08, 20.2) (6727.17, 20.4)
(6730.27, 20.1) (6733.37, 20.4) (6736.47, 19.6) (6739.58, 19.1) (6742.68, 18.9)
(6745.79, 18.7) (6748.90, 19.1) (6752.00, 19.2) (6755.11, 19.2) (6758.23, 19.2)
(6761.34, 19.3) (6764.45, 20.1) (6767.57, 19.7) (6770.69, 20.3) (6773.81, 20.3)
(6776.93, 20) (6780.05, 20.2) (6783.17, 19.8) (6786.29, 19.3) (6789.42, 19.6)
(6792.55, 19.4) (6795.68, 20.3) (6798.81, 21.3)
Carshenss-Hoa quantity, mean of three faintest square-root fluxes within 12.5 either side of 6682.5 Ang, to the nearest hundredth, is 4.37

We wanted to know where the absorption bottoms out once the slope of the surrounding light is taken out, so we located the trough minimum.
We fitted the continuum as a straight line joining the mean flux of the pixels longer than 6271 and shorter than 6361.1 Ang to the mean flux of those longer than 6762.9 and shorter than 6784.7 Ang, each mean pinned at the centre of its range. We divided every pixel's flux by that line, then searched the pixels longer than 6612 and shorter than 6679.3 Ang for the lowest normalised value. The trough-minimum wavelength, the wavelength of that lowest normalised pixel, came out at 6662.43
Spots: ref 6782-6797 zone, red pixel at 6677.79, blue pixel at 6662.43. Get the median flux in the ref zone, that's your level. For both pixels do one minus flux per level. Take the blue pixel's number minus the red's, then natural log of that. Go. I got -2.98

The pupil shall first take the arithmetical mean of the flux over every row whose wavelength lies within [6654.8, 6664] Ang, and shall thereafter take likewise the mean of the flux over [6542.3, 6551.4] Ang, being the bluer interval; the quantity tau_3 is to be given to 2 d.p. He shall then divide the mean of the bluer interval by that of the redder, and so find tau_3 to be 1.03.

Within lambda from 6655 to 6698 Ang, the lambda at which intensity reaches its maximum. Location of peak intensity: 6668.57 Ang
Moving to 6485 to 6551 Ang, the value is 6534.81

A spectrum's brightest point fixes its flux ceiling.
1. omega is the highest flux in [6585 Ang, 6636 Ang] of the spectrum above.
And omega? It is 21.7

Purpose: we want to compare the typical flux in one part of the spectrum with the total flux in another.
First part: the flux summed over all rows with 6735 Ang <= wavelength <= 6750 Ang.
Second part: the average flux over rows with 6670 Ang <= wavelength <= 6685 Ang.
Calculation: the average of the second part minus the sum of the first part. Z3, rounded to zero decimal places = -76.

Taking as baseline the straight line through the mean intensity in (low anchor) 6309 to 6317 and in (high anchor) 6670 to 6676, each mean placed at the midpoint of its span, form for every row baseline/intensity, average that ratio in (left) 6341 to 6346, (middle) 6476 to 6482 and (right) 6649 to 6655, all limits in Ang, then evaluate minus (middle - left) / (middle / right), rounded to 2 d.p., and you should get -0.02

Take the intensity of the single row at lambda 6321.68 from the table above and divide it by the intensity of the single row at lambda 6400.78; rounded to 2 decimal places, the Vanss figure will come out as 1.00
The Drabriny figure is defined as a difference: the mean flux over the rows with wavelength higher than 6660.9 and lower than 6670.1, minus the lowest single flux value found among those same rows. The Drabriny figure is 1.2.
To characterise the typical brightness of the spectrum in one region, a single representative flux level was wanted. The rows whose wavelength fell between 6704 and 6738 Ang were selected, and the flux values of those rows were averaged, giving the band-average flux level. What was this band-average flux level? 19.9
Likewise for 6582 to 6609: 20.3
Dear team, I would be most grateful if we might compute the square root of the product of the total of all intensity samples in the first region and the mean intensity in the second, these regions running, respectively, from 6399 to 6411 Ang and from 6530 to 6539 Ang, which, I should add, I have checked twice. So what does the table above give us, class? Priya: 40.7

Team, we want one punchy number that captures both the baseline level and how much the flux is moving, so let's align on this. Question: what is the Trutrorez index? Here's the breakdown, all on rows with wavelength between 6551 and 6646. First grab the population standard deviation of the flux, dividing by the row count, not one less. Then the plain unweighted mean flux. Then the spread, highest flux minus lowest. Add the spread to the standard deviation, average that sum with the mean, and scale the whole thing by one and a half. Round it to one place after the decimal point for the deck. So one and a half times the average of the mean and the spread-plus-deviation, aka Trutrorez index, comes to 18.2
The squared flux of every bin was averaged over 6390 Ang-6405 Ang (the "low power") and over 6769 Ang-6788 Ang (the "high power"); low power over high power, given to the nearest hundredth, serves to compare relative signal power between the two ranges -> 0.99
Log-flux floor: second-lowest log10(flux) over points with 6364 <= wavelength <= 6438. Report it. 1.25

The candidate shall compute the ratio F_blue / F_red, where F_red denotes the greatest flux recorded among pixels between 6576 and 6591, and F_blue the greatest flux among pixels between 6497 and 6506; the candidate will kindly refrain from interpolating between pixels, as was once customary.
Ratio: 0.90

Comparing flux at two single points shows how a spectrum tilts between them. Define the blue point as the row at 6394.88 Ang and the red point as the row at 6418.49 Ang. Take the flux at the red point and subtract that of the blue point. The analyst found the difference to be -1.5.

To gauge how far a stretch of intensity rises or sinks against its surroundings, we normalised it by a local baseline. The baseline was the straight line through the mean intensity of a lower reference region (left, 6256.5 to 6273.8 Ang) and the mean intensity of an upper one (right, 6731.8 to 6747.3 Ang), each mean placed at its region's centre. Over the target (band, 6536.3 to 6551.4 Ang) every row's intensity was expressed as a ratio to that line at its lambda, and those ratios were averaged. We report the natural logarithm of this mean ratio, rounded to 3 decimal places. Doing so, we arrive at 0.056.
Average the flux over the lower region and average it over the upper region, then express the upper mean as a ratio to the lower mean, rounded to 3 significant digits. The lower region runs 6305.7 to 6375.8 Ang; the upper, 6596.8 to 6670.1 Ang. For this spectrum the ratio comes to 1.07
